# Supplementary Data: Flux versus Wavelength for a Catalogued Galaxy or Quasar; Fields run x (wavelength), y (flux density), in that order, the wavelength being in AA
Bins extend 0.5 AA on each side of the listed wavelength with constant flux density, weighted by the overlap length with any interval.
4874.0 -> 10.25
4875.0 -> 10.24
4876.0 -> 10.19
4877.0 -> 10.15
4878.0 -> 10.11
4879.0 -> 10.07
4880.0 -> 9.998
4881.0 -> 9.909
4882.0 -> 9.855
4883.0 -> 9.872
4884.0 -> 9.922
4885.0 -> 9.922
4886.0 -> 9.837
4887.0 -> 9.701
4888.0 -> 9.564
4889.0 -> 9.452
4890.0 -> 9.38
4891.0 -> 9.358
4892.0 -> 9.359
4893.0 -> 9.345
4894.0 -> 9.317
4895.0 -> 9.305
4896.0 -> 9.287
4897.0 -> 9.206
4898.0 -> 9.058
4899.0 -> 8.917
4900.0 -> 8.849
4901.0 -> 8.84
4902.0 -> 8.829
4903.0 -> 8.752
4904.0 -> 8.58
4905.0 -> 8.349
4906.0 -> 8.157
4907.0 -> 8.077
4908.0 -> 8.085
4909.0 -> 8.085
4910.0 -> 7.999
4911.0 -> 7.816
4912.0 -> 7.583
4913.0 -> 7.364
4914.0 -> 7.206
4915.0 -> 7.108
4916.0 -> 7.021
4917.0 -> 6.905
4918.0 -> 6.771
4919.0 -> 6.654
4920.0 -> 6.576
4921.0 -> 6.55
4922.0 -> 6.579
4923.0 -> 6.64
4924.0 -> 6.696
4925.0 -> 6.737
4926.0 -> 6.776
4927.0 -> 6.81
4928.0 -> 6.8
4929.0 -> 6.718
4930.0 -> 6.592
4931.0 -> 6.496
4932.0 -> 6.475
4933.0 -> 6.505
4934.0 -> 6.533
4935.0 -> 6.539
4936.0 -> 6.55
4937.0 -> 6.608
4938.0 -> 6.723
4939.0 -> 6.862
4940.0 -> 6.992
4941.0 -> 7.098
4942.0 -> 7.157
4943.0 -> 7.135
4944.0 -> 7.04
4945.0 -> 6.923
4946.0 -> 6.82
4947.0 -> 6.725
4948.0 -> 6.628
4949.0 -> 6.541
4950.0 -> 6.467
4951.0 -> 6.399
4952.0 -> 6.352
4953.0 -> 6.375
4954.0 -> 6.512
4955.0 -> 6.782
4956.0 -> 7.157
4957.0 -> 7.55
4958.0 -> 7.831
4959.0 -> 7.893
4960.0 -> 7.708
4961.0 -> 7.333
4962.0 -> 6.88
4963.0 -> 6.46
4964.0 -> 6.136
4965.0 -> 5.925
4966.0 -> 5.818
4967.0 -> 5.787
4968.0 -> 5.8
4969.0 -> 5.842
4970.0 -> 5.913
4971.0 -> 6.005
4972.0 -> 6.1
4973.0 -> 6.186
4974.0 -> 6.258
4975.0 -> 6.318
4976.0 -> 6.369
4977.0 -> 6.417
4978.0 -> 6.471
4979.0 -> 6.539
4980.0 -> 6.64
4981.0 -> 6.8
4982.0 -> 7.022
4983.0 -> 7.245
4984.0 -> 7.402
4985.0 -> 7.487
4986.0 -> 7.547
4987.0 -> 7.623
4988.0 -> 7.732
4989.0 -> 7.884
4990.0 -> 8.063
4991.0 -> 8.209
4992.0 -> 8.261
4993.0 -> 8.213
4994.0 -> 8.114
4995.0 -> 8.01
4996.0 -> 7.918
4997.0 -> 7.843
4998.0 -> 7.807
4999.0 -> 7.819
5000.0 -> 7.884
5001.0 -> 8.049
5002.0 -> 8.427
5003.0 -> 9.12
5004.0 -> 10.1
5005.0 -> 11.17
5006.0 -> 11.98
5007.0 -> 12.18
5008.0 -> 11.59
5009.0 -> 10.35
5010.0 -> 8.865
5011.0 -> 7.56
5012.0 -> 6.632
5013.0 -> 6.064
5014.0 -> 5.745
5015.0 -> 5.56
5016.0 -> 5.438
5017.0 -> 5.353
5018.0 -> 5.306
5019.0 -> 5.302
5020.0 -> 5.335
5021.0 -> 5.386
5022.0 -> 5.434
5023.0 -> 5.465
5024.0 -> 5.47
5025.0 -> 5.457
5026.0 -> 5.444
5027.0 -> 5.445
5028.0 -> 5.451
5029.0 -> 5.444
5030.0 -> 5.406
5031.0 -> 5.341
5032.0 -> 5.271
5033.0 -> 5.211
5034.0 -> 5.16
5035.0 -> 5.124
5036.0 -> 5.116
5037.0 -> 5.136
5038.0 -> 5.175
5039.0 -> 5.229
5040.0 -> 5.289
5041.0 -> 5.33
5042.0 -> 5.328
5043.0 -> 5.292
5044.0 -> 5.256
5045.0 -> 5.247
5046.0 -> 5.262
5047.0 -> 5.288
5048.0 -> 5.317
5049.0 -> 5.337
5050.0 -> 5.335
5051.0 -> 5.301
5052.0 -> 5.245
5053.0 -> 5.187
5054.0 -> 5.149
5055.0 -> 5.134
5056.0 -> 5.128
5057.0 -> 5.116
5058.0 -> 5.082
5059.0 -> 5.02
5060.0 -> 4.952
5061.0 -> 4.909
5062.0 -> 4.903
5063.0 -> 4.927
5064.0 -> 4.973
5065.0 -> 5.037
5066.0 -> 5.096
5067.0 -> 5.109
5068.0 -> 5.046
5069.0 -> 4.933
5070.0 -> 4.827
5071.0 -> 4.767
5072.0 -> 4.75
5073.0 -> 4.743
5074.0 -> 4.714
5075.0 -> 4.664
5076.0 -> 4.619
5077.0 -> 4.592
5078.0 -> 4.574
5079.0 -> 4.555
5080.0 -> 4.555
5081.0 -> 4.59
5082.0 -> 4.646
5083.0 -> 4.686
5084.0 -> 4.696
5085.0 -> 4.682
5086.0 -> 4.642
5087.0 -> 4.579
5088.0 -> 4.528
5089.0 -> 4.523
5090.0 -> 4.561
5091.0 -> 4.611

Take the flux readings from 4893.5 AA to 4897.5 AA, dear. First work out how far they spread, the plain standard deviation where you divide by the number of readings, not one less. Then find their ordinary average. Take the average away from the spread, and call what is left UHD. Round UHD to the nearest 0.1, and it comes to -9.2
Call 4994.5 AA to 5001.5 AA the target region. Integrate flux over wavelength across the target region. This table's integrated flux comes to 55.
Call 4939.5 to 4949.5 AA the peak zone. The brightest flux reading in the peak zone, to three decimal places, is 7.157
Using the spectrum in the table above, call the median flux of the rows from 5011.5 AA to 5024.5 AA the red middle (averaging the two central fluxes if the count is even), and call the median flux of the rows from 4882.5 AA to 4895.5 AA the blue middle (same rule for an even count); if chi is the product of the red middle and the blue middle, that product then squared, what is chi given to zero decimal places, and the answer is 2642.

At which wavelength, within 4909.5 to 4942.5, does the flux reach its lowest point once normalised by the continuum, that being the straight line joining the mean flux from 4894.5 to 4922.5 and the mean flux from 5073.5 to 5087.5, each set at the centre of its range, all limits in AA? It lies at 4921.0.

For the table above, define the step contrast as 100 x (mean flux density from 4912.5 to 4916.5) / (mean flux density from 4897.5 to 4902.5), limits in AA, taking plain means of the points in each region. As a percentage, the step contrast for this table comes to 81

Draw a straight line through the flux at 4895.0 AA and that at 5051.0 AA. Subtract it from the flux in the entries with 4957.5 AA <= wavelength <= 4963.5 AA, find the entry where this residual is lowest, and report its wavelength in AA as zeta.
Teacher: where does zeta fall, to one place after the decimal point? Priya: 4963.0 AA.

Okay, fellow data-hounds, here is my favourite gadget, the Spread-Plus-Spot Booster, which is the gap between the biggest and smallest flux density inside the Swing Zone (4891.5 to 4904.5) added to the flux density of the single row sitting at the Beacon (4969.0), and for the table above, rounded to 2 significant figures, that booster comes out 6.6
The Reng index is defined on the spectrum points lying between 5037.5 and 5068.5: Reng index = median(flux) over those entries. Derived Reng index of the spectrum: 5.2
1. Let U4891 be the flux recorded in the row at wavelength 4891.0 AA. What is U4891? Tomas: 9.358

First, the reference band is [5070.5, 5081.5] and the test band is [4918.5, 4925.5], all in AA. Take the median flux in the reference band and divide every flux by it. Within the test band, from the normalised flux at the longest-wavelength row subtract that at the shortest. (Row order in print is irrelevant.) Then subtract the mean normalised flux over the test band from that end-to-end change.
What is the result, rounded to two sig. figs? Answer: -1.4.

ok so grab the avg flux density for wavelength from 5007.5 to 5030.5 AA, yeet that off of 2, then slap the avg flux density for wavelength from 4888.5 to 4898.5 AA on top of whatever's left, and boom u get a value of 5.1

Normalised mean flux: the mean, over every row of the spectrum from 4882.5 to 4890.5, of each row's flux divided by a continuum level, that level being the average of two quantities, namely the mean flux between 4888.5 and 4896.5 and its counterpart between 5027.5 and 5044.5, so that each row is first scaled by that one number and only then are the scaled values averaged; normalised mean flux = 1.3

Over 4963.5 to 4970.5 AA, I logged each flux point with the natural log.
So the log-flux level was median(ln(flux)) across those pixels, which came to 1.77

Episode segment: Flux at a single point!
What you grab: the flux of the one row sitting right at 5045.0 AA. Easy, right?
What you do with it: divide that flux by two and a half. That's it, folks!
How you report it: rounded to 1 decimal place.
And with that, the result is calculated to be 2.1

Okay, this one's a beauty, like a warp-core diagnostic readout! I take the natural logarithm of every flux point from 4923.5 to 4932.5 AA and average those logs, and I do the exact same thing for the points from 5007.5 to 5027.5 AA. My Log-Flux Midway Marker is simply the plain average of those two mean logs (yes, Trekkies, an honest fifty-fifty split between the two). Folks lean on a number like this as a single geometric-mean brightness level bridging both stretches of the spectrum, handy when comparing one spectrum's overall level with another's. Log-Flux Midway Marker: 1.86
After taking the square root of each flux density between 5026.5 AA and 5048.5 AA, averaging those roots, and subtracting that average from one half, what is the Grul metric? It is -1.80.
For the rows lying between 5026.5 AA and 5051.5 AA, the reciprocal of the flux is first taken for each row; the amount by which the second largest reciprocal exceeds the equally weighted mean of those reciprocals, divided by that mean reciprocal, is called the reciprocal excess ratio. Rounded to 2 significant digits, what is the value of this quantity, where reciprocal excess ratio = 0.031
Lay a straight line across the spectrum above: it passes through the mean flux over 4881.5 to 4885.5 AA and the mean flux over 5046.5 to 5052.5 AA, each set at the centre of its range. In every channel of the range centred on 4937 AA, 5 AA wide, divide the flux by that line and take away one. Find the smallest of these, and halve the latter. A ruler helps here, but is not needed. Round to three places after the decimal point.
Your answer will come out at -0.114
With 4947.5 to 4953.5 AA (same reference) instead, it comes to -0.103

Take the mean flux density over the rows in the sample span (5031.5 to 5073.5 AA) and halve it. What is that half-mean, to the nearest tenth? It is 2.6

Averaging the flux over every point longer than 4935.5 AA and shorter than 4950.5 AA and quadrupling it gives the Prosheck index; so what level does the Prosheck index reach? 27.3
